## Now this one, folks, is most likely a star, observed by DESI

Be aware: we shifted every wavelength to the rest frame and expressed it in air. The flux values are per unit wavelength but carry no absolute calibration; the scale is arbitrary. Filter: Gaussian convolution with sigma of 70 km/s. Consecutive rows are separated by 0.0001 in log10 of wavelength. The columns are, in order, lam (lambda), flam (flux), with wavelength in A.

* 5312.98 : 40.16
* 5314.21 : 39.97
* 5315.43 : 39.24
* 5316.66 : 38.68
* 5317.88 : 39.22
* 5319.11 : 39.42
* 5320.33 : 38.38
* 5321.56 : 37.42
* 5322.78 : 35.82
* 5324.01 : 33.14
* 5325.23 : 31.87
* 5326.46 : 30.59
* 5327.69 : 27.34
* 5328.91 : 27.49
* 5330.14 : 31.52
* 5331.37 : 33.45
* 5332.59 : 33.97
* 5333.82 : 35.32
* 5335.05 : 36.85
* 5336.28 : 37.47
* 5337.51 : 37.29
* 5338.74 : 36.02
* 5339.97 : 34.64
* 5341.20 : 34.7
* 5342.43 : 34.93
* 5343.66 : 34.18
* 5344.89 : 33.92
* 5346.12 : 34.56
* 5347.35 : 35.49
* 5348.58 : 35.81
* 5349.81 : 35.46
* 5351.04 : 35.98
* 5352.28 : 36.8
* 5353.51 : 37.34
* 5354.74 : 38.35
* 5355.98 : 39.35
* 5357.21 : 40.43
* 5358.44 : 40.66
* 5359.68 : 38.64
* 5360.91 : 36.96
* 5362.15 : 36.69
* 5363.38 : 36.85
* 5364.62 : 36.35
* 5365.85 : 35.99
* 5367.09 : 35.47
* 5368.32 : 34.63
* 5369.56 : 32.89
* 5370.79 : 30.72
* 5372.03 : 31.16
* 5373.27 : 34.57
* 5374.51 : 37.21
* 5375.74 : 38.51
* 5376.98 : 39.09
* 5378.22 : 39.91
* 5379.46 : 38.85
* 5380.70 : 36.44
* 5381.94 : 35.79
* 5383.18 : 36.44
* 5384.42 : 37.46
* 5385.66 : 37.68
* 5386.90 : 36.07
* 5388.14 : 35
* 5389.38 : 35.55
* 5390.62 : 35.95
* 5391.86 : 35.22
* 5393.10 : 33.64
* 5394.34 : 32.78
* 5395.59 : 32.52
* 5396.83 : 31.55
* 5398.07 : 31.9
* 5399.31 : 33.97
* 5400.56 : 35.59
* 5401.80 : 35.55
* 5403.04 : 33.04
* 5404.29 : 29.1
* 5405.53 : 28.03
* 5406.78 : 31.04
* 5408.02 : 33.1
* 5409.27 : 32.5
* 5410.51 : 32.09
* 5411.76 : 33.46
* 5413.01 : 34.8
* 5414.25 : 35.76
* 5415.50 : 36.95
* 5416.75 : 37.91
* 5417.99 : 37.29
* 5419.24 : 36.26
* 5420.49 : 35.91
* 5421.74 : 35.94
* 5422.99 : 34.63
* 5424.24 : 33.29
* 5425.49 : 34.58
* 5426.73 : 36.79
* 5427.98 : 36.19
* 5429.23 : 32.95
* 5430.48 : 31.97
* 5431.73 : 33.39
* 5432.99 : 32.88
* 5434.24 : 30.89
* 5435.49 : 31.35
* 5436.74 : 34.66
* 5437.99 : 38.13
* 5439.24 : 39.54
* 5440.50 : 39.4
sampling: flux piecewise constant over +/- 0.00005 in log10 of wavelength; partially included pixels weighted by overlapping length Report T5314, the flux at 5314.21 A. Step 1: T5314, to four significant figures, 39.97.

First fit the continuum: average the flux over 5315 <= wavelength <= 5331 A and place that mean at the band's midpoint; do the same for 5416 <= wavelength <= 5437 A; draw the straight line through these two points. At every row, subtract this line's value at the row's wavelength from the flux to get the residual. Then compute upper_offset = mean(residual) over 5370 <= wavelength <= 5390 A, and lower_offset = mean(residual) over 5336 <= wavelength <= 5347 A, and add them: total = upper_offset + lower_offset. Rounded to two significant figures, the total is 2.4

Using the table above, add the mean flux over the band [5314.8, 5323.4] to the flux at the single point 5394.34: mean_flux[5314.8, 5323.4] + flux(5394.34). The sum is 71.1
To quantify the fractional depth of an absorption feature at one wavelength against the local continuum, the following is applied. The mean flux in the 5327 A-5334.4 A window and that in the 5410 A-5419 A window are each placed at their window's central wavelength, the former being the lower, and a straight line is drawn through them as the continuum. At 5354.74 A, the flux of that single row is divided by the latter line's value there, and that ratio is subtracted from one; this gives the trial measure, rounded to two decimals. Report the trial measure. -0.17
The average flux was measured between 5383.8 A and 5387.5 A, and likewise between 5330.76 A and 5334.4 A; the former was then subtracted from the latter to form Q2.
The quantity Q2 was -3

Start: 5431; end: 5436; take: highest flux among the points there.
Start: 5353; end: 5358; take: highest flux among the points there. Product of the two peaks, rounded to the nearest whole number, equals 1350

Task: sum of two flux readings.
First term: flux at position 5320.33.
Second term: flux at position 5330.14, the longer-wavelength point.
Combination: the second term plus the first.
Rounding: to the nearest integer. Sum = 70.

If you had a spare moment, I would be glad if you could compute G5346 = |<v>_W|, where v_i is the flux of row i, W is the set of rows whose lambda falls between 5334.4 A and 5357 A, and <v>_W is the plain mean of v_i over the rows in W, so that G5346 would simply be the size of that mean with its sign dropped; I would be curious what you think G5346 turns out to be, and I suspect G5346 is 36.1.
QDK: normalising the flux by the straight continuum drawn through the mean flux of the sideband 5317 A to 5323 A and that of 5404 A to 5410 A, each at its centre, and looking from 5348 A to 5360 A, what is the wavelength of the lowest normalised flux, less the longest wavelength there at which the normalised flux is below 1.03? -1.2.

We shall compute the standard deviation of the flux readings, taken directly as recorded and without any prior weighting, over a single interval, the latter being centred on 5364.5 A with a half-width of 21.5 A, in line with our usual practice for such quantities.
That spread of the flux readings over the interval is 2.3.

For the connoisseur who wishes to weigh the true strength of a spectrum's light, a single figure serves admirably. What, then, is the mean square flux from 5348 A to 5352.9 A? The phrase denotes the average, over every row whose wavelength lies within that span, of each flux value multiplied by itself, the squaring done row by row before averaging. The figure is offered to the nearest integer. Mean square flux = 1297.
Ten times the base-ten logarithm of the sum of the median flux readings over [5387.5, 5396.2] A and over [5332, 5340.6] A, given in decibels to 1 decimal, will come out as 18.5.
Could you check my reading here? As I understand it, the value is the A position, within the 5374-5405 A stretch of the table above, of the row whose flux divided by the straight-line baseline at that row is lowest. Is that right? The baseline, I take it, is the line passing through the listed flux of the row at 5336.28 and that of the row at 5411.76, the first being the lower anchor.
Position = 5404.29 A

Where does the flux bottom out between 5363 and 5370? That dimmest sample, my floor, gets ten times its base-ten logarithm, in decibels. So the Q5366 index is 15.2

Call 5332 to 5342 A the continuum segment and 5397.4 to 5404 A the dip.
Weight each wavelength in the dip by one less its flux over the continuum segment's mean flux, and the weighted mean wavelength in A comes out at 5400.0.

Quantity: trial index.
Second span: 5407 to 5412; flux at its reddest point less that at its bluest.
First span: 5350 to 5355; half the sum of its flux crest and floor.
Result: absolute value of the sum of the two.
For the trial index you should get 38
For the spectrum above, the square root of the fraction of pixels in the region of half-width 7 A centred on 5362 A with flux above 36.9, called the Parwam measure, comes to 0.67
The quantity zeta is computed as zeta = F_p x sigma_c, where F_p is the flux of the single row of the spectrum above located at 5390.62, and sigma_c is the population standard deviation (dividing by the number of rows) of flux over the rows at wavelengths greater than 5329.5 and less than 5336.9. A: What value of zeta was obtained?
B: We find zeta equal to 73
